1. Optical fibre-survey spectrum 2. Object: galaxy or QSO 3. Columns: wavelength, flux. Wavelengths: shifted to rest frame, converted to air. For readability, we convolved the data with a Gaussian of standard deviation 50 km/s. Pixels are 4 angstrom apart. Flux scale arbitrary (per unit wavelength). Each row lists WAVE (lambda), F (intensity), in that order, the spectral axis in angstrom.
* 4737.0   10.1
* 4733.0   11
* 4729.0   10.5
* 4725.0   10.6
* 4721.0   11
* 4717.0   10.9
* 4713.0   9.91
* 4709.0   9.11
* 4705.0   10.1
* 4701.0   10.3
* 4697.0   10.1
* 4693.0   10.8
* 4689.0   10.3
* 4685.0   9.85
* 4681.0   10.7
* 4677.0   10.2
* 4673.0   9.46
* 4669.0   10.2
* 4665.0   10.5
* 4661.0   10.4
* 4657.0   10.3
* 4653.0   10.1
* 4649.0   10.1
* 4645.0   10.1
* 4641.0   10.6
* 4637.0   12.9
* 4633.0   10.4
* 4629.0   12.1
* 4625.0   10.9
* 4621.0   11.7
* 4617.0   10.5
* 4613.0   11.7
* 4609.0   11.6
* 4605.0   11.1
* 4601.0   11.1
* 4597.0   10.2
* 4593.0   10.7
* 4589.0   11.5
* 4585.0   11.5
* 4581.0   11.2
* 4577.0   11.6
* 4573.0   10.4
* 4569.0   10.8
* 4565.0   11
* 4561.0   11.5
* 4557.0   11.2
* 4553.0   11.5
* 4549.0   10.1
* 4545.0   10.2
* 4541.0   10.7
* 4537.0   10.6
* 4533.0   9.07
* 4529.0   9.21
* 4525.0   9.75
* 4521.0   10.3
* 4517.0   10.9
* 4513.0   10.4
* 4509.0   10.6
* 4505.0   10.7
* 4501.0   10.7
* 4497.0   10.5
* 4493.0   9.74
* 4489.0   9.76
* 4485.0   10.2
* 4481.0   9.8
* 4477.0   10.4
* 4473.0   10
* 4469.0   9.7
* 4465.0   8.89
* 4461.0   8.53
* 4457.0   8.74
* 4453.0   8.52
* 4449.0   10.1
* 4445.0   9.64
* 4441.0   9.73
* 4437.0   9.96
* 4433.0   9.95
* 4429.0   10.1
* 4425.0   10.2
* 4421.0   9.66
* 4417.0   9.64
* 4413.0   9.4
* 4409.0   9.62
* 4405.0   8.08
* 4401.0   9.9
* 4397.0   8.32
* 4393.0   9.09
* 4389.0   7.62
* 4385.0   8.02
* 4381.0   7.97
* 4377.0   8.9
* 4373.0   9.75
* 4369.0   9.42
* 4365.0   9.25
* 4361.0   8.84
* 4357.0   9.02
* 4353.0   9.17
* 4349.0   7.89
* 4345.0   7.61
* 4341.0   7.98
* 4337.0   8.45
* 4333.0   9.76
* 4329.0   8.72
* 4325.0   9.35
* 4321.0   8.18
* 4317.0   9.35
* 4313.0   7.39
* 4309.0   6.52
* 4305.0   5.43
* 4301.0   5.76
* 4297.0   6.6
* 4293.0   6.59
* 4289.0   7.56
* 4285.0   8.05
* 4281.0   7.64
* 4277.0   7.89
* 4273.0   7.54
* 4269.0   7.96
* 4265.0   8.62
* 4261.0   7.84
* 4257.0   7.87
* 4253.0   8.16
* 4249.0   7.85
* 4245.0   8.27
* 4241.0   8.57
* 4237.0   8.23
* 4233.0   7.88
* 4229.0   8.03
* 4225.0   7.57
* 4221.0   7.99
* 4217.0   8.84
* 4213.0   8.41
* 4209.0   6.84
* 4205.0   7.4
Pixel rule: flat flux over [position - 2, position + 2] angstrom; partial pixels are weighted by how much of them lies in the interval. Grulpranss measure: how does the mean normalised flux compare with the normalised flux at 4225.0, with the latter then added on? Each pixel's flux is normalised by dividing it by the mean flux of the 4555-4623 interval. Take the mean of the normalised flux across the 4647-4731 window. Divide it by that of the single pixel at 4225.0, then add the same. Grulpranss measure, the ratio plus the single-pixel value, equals 2.03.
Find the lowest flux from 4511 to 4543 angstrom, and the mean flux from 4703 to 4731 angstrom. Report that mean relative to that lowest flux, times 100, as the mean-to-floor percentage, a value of 114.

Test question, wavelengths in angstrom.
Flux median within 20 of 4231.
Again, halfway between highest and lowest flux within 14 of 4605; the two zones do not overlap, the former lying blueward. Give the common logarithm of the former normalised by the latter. -0.13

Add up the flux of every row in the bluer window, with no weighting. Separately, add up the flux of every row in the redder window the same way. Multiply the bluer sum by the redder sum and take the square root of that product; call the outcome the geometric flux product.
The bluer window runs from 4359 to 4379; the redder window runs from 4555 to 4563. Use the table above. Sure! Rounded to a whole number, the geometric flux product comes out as 32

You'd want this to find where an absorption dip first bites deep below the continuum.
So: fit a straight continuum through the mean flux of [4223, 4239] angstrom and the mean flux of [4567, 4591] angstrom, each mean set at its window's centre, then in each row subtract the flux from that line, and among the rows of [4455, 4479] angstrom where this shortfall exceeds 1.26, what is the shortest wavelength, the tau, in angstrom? 4457.0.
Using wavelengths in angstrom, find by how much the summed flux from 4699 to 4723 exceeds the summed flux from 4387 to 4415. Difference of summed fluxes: -1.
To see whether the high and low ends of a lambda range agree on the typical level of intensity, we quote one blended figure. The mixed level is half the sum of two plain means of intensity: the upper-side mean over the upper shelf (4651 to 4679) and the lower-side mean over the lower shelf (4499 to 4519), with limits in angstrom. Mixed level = 10.4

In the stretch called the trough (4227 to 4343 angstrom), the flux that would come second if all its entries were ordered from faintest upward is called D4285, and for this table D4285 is 5.76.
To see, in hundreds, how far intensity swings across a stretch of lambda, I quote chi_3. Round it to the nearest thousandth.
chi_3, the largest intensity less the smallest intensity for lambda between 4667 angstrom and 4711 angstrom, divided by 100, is 0.017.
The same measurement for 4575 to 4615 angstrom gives 0.015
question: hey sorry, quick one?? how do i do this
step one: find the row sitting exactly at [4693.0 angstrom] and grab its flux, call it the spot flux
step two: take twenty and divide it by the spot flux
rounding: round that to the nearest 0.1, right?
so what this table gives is 1.9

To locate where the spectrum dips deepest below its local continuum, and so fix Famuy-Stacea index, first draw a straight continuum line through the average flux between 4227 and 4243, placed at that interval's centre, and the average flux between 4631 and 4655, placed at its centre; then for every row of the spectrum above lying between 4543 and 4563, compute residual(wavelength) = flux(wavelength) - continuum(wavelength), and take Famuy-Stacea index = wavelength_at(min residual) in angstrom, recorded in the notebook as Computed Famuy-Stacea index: 4549.0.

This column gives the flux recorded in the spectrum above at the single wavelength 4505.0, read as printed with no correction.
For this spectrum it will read 10.7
